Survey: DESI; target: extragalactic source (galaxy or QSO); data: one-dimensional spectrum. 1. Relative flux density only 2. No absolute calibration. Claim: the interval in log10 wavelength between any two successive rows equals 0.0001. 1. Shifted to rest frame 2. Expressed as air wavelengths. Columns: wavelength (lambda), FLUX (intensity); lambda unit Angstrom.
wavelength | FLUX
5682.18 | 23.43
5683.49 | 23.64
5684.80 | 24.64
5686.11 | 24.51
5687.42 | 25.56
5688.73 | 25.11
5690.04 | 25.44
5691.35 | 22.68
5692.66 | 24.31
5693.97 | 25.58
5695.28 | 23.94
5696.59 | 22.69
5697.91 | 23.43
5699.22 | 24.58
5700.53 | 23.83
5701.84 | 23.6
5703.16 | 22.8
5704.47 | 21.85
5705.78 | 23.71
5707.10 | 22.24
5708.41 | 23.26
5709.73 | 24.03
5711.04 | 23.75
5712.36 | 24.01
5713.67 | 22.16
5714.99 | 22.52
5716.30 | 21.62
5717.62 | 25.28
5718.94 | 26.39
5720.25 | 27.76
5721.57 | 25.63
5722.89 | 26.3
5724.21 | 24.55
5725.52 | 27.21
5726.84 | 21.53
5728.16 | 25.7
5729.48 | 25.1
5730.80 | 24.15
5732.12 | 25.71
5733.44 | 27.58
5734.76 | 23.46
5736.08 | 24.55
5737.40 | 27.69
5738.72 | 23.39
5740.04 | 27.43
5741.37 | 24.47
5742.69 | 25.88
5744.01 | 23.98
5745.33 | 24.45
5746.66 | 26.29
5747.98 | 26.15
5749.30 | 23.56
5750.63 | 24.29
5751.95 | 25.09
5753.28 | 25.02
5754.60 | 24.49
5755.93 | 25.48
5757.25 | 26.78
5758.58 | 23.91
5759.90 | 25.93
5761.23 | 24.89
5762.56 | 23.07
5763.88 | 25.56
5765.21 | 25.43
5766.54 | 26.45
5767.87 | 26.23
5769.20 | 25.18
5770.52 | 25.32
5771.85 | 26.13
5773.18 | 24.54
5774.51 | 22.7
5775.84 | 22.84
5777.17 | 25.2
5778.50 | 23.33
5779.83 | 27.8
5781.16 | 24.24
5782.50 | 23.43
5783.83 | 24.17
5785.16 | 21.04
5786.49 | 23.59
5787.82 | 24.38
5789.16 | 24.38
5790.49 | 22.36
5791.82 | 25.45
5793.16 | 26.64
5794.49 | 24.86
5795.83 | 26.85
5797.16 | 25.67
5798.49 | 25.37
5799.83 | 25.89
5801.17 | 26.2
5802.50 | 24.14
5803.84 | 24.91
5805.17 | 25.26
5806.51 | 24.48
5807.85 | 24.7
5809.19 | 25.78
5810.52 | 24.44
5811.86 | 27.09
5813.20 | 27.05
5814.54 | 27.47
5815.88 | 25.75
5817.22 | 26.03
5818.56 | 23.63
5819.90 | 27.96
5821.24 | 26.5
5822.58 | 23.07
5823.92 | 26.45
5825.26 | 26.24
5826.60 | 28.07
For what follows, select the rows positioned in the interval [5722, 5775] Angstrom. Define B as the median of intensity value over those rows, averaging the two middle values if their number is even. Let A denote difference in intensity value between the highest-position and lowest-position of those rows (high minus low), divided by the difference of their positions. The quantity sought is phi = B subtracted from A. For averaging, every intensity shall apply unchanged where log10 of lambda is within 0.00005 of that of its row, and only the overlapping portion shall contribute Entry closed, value -25.2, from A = -0.07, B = 25.1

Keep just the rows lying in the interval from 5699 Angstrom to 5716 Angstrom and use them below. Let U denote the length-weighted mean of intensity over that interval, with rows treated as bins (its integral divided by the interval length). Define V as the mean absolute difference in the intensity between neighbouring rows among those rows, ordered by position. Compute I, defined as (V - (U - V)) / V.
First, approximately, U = 23.2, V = 0.9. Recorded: -24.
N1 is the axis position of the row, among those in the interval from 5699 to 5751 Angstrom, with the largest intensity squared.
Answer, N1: 5720.25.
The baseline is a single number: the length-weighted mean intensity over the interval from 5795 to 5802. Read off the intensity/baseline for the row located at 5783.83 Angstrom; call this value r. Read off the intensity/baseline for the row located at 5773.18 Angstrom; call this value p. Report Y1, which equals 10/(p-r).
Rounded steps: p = 0.95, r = 0.93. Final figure 701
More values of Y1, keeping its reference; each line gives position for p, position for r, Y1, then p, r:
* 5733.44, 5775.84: 55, 1.06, 0.88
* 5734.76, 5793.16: -82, 0.90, 1.03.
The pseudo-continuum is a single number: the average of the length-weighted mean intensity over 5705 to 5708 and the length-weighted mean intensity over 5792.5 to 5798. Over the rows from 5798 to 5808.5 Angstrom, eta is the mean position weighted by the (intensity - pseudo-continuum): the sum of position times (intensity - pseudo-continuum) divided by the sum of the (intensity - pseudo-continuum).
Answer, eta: 5801.3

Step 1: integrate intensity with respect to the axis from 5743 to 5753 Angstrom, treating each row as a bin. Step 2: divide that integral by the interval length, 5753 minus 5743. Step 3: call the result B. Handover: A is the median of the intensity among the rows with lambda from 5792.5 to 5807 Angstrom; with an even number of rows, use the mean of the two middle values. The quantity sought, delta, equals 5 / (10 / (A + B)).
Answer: 25.1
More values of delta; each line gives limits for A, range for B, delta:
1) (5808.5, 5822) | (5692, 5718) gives 24.9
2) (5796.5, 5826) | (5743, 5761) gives 25.4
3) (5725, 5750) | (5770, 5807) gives 24.9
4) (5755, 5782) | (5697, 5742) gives 24.8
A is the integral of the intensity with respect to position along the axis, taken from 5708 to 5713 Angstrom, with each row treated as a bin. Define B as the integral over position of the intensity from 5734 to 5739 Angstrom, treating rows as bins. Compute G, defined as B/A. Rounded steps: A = 119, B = 125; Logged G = 1.05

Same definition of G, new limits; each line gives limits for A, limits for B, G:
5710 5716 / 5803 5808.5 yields 0.98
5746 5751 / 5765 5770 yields 1.03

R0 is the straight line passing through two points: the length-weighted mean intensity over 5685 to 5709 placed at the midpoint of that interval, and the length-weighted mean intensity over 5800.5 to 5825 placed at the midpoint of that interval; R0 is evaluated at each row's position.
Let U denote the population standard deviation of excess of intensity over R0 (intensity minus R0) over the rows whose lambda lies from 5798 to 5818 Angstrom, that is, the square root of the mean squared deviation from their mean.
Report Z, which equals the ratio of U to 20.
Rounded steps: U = 0.95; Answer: 0.048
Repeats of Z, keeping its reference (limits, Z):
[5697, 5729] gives 0.083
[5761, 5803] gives 0.073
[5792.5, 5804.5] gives 0.043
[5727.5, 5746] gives 0.072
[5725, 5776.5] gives 0.072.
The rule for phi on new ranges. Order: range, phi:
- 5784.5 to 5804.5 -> -24.7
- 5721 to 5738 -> -25.5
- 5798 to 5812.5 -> -25.1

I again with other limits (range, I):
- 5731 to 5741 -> -6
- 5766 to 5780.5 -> -15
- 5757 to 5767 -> -13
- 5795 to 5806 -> -31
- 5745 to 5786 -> -15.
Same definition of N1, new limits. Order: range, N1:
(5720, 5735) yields 5720.25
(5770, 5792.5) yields 5779.83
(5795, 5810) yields 5795.83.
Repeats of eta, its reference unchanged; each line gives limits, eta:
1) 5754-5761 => 5757.7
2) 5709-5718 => 5714.0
